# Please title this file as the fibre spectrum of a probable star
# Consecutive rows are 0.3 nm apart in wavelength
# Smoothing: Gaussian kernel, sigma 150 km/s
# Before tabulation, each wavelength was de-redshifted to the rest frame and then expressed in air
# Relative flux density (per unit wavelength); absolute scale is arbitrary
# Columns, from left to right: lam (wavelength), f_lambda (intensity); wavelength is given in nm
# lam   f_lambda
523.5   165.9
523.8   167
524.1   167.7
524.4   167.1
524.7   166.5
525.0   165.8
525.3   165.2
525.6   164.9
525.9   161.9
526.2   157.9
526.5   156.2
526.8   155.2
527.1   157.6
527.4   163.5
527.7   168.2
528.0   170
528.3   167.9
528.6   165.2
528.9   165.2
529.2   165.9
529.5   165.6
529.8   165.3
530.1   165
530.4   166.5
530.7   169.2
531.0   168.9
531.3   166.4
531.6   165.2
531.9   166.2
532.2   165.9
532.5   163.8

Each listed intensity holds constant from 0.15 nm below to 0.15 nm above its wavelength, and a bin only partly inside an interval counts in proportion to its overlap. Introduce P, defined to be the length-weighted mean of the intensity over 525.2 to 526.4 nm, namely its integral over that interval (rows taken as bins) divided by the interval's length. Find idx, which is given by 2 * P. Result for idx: 324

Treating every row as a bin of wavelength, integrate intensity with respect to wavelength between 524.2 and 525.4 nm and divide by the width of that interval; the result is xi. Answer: 166.3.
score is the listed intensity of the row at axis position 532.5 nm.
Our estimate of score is 163.8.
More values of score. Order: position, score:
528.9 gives 165.2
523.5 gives 165.9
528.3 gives 167.9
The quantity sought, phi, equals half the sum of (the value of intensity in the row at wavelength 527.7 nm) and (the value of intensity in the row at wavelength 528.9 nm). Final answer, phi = 166.7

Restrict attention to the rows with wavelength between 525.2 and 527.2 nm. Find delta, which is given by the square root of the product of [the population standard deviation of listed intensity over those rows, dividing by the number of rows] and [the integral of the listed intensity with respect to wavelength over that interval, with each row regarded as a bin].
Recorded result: 35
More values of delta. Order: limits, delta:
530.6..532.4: 21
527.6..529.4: 23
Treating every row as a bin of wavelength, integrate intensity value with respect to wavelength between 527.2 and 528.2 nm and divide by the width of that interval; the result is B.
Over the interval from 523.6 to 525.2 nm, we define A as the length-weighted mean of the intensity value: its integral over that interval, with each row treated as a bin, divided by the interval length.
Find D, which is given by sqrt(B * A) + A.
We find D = 334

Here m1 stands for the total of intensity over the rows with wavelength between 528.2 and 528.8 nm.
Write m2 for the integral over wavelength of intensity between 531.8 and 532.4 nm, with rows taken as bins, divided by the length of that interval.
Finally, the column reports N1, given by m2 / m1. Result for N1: 0.50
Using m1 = 333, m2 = 166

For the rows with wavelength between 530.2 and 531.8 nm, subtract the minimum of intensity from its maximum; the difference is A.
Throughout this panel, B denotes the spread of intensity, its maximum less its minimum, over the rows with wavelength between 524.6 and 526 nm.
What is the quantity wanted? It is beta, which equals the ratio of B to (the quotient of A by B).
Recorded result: 5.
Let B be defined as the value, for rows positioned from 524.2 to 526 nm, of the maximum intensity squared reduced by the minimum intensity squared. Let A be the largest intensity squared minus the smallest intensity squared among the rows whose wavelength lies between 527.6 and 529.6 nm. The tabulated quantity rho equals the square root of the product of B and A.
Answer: 1659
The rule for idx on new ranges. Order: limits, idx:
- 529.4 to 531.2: 334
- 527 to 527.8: 326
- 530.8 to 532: 334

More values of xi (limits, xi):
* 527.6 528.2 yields 169.1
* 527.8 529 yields 167.2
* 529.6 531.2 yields 166.9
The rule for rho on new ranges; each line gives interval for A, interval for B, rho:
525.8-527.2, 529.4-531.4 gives 1727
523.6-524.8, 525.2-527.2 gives 1134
